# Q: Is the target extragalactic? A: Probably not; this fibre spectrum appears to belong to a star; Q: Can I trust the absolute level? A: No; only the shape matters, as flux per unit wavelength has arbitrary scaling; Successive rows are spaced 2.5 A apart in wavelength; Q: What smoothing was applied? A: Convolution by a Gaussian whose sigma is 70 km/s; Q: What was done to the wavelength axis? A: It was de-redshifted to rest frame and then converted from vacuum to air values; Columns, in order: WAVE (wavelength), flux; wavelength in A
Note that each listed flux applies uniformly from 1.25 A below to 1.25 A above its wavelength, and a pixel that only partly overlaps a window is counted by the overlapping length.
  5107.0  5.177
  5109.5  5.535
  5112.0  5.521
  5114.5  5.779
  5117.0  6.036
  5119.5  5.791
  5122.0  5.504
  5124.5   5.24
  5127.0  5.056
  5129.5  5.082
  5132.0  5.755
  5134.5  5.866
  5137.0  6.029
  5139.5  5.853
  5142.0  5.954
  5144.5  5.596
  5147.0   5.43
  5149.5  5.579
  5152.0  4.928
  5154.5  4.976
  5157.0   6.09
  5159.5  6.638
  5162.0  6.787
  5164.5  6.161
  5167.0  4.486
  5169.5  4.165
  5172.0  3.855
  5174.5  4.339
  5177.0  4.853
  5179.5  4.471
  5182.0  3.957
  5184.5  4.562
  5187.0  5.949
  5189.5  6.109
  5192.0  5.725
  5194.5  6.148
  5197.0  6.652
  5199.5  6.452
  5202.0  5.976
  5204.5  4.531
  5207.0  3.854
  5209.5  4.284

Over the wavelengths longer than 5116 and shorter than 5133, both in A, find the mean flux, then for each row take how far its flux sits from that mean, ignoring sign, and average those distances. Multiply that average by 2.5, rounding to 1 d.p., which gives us 0.8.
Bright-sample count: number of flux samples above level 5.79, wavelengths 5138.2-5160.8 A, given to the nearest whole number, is 4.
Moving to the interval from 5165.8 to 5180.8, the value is 0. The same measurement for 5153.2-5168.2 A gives 4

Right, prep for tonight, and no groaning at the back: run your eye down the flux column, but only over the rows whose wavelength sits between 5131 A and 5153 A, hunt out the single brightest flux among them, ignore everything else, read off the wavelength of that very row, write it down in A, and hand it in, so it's 5137.0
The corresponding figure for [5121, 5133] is 5132.0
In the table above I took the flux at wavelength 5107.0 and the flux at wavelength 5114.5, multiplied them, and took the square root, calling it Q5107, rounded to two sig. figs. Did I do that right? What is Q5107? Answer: 5.5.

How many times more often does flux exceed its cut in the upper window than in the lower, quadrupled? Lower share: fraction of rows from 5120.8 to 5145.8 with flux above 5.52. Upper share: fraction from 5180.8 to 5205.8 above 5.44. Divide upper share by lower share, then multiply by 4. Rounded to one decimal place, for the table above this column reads 4.7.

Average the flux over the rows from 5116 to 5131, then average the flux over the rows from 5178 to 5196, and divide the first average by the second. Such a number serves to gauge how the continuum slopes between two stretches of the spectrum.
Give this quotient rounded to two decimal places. 1.03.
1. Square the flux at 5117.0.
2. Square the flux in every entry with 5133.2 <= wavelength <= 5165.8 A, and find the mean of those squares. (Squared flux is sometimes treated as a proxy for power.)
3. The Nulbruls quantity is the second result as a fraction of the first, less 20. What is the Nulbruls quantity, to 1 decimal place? -19.1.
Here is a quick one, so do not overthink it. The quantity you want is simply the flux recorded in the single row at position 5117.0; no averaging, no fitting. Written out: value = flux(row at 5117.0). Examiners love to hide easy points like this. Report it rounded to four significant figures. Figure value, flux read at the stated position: 6.036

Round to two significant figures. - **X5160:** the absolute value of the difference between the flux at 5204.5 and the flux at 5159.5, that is 2.1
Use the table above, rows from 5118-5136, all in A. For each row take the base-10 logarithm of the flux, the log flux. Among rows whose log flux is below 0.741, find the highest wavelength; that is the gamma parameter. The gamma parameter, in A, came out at 5129.5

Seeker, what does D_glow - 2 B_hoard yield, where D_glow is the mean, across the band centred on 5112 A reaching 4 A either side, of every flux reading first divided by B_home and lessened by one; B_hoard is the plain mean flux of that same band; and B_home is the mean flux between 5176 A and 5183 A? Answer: -10.96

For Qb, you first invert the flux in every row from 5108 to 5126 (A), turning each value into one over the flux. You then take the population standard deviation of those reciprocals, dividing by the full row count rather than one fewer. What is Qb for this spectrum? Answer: 0.008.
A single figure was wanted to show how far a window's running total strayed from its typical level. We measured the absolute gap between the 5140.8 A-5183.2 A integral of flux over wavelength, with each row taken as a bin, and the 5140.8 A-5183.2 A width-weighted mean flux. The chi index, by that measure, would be 215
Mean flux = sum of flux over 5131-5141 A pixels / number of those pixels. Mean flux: 5.9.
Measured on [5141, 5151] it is 5.6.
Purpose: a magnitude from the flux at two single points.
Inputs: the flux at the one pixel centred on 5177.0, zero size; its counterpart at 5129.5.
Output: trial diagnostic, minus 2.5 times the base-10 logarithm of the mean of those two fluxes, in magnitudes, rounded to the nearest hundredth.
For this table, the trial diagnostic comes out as -1.74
